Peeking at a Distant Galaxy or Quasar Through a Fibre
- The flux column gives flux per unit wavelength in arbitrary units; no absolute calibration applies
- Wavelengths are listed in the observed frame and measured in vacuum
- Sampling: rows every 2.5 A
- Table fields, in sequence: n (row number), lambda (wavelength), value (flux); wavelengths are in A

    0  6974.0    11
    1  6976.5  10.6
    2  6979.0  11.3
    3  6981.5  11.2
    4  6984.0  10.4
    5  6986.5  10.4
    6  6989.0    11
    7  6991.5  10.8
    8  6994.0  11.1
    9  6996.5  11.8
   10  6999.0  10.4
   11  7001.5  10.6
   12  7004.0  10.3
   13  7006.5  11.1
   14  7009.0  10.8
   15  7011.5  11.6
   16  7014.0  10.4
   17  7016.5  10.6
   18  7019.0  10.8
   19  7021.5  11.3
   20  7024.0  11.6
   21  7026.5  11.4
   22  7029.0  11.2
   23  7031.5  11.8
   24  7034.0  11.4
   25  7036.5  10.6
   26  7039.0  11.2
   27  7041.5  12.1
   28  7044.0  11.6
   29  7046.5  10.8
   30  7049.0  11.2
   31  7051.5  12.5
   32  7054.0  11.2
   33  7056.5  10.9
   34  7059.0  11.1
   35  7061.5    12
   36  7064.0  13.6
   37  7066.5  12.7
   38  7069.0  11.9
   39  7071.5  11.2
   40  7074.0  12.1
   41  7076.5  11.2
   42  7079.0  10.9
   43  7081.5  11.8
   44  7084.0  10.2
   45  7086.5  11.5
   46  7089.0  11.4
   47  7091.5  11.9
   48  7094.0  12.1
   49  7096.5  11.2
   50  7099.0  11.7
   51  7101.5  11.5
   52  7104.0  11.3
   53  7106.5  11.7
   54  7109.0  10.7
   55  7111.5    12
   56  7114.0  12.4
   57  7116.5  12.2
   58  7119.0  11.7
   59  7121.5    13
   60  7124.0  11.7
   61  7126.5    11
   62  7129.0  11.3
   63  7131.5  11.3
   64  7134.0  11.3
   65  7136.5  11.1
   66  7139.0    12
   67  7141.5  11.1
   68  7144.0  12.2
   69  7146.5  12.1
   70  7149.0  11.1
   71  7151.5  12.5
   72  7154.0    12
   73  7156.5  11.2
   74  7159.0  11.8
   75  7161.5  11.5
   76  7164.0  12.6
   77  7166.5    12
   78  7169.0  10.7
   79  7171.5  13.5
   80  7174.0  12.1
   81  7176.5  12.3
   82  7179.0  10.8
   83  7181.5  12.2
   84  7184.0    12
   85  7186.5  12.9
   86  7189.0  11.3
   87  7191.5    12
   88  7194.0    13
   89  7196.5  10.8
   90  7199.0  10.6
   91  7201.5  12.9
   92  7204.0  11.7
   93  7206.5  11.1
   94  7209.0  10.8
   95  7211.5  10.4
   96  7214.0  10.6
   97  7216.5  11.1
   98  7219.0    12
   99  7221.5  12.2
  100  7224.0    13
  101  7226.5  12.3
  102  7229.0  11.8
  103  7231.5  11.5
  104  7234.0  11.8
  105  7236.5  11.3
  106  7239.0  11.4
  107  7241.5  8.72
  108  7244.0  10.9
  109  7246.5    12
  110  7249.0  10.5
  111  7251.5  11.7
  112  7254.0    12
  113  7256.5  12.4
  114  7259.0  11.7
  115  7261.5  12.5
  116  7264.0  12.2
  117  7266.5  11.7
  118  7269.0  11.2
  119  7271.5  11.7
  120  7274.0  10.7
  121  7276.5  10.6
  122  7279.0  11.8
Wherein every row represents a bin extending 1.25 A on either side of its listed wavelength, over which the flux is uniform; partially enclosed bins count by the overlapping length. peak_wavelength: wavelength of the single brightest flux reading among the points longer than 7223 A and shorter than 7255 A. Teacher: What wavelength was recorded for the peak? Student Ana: 7224.0 A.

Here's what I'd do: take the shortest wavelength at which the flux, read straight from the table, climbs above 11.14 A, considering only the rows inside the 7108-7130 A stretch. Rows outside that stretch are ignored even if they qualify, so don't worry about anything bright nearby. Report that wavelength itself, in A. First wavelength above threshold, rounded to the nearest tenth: 7111.5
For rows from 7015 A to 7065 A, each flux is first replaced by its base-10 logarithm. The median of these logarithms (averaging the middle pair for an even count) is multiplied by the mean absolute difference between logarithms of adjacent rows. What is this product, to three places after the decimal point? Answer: 0.025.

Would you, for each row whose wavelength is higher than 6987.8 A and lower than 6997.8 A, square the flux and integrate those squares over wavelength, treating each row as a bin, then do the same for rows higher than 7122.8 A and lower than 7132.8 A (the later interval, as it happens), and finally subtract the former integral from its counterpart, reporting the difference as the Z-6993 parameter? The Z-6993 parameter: 33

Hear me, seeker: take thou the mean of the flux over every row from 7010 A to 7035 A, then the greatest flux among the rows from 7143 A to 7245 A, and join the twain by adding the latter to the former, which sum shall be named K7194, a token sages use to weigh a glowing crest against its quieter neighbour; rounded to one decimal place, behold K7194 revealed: 24.7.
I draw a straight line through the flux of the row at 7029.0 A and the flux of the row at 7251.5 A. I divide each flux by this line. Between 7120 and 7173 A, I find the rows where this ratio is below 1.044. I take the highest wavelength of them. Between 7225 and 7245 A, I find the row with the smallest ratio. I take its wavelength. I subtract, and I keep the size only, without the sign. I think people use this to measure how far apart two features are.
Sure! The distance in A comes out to 72.5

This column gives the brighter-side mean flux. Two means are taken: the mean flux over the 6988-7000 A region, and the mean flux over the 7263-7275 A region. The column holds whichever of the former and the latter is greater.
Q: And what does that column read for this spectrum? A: 11.5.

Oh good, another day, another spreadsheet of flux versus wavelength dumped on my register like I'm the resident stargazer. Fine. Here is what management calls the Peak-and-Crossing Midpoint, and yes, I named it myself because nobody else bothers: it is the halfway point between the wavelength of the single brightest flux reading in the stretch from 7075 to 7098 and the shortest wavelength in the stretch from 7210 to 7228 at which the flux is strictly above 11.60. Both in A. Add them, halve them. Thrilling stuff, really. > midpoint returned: 7156.5 A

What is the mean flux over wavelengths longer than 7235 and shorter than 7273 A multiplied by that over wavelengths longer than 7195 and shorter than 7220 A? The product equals 128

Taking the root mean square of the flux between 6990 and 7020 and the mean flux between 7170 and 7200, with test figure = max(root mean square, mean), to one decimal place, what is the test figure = 12.0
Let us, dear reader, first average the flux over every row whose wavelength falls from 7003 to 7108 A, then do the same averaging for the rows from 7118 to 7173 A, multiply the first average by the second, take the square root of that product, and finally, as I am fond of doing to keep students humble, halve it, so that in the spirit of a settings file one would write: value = 5.79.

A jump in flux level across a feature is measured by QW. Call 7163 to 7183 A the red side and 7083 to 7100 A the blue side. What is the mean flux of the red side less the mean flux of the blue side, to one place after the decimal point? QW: 0.6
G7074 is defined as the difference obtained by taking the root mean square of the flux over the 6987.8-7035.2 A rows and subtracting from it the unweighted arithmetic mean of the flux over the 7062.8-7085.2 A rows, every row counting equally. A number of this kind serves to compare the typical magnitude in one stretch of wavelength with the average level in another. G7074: -0.7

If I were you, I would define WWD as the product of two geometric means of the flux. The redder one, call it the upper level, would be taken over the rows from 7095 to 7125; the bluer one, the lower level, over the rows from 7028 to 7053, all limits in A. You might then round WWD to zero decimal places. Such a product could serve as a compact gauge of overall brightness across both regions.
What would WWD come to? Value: 134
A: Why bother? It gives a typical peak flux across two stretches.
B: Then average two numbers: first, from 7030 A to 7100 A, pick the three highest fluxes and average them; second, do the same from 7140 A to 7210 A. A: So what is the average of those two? 13.0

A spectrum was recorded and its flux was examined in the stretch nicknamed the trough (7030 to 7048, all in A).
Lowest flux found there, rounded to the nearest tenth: 10.6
